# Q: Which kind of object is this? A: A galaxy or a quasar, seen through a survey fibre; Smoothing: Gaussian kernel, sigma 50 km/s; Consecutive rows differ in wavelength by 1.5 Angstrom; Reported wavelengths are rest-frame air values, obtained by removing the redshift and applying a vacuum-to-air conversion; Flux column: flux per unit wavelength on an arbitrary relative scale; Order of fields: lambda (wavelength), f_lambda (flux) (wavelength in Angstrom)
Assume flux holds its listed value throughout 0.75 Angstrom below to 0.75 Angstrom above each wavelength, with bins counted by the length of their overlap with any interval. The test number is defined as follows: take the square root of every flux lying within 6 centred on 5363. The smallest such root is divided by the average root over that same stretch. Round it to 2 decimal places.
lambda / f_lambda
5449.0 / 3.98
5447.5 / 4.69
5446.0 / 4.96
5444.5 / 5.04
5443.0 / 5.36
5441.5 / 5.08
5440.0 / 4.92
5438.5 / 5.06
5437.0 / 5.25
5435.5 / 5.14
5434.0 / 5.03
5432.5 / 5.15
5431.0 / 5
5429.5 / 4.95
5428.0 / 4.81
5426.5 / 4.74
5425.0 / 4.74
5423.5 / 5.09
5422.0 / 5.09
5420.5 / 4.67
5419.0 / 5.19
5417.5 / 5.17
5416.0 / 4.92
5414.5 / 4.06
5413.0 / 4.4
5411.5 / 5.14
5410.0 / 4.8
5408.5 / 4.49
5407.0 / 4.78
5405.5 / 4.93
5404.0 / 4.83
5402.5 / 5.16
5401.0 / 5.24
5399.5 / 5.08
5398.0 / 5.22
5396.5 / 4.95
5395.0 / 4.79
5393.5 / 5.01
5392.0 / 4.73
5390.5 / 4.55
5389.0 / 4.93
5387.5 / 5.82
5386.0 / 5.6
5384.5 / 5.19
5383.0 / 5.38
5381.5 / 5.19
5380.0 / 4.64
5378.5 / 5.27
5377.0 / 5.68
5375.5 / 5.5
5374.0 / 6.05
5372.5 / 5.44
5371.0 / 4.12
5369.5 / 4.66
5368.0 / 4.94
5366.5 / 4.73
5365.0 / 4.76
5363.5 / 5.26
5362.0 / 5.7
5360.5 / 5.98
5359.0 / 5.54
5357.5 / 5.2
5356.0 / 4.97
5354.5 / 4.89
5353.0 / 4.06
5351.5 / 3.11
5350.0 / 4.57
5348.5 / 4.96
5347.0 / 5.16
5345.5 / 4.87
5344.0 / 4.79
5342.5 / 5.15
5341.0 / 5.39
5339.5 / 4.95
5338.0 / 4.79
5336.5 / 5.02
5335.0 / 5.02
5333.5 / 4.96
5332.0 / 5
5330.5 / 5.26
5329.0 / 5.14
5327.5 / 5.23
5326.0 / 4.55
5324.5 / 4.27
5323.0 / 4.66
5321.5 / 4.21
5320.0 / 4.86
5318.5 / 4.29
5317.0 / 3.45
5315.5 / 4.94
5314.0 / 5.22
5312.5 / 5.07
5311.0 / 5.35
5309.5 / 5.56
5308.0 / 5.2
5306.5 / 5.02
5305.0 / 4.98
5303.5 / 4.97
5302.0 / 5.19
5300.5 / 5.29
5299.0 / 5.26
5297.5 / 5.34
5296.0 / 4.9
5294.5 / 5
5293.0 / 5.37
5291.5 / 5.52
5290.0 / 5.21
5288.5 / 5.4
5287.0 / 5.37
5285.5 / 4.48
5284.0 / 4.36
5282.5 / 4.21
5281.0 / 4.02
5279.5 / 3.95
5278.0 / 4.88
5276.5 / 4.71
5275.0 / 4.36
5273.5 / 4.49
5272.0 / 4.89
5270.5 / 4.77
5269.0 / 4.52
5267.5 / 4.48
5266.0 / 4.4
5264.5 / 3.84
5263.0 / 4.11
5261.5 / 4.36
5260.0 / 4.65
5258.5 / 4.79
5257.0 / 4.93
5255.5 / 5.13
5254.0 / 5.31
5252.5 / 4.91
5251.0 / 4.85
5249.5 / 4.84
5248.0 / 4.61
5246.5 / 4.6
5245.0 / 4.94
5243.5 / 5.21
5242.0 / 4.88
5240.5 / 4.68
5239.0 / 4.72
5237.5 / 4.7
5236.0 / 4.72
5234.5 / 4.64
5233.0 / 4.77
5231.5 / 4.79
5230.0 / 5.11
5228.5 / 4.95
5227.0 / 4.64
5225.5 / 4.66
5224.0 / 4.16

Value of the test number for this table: 0.94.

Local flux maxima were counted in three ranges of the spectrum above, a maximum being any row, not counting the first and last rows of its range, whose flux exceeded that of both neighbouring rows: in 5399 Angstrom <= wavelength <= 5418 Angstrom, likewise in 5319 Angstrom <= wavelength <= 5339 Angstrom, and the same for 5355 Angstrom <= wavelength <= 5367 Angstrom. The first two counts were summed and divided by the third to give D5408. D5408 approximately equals 6.0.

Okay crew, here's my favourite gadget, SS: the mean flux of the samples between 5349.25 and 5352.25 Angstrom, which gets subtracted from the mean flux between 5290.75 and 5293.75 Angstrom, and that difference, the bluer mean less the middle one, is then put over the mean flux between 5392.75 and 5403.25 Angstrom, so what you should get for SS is 0.32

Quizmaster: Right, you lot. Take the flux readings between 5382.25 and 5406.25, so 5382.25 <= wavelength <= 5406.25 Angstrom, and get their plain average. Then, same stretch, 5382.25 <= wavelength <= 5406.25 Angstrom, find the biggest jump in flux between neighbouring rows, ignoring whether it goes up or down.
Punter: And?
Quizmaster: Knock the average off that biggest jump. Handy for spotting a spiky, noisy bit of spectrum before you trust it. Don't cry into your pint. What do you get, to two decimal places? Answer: -4.20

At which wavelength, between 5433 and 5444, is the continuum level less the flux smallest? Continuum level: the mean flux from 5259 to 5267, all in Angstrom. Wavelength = 5443.0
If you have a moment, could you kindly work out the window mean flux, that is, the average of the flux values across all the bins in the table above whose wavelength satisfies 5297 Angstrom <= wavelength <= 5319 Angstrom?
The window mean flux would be 5.01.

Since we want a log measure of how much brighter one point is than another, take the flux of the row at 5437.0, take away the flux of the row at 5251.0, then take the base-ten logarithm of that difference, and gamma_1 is -0.40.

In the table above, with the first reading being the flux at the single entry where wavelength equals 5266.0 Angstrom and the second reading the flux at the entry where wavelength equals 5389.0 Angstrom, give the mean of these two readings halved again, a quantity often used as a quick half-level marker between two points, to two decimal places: 2.33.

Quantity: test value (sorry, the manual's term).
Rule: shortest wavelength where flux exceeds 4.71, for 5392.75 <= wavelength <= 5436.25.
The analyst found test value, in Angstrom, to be 5393.5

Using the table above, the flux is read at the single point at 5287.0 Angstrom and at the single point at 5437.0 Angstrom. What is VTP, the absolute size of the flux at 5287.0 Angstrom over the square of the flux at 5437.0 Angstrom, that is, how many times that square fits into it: 0.195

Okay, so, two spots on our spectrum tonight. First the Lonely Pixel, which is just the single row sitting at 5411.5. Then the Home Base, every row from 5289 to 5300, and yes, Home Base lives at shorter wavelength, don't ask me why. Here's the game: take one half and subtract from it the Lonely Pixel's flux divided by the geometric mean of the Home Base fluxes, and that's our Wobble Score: -0.48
